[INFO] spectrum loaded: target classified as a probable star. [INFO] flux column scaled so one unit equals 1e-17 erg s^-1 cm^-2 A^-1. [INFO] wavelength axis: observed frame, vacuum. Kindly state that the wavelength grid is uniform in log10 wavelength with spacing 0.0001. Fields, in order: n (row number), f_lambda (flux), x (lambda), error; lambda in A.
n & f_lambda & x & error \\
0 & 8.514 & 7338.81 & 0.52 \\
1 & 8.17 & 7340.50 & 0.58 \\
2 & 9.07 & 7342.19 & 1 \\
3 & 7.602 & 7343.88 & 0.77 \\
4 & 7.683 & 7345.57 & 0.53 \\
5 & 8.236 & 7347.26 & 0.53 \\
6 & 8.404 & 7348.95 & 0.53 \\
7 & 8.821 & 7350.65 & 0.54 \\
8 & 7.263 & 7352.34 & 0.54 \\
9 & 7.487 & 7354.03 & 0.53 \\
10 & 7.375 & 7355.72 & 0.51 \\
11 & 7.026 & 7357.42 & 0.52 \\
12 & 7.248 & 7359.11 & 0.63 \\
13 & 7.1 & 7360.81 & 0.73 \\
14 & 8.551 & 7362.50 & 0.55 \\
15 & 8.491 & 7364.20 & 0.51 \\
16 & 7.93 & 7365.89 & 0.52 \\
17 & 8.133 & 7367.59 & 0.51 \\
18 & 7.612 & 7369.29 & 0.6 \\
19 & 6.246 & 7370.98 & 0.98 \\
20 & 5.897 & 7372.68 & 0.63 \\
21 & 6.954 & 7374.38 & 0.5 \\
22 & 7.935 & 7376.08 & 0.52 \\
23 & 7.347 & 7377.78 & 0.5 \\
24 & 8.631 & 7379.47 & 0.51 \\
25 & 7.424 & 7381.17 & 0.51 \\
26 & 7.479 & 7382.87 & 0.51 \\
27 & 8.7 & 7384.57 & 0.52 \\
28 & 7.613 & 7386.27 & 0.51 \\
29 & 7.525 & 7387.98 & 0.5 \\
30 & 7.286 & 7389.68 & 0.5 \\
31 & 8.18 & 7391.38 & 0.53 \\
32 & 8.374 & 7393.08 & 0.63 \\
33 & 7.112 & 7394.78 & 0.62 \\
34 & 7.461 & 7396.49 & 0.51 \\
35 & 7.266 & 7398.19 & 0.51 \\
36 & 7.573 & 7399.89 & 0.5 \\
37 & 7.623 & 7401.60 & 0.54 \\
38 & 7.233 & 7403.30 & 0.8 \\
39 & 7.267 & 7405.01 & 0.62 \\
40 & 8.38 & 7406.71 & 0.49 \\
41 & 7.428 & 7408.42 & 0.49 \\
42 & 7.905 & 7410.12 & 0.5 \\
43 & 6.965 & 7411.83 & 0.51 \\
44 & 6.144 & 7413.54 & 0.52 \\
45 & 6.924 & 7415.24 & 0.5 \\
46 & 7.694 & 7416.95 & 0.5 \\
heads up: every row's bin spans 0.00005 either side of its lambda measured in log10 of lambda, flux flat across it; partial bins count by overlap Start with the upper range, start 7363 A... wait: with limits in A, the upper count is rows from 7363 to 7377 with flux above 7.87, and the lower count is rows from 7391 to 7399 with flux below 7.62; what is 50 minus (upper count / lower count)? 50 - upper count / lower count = 48.7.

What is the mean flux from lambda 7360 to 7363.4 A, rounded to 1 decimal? 7.8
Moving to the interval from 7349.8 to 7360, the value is 7.5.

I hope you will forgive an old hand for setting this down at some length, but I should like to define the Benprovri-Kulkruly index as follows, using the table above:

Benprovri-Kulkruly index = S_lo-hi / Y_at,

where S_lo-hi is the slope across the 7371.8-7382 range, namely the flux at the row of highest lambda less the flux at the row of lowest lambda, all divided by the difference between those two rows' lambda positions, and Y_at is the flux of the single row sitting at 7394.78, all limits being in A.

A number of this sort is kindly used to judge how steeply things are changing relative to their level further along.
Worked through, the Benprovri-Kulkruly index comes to 0.0253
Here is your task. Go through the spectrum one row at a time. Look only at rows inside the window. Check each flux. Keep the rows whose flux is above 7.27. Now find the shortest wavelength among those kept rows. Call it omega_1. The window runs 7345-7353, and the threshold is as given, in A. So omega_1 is 7345.57 A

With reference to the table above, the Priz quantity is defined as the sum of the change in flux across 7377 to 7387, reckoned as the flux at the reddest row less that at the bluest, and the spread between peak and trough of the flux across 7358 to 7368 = 1.7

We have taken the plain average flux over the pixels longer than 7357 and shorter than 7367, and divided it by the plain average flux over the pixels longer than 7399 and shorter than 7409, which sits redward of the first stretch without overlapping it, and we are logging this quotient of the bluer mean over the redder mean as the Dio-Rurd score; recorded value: 1.02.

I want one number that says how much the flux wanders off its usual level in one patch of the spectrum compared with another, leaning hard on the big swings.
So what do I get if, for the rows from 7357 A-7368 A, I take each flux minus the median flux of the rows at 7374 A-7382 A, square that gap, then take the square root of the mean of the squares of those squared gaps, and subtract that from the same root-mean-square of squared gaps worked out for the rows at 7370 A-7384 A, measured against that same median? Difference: 0.41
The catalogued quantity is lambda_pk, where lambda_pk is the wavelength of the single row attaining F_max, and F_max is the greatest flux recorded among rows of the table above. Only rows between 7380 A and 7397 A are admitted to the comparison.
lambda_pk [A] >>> 7384.57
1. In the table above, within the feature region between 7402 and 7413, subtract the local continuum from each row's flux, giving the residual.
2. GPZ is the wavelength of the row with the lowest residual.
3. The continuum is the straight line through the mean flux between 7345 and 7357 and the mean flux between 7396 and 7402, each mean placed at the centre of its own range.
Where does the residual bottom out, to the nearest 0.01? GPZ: 7411.83 A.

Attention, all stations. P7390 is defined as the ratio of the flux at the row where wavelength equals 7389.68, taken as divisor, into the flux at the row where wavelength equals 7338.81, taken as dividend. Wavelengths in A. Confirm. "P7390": 1.17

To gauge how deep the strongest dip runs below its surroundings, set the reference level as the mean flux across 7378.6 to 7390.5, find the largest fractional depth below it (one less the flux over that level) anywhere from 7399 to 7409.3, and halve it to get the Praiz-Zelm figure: 0.037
